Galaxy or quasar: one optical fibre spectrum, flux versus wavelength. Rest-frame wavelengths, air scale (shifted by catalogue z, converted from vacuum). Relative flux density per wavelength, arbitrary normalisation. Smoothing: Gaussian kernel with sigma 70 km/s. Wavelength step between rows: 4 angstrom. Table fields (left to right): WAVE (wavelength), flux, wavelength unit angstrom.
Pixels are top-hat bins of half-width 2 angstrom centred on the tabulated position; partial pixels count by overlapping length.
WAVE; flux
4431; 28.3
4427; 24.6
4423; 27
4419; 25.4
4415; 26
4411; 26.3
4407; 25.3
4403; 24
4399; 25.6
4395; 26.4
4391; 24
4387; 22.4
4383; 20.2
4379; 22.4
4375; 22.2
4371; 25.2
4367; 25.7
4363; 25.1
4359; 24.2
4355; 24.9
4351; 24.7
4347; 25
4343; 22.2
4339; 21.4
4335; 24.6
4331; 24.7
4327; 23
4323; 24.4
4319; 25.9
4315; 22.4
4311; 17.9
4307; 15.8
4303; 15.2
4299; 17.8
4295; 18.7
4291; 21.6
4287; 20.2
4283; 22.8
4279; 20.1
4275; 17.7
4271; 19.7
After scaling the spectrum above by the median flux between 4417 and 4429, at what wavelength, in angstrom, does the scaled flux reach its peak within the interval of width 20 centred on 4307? 4315 angstrom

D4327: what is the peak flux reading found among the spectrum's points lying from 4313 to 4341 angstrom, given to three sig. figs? 25.9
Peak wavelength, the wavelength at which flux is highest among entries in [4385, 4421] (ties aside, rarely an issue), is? 4395 angstrom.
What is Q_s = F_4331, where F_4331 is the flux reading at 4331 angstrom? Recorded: 24.7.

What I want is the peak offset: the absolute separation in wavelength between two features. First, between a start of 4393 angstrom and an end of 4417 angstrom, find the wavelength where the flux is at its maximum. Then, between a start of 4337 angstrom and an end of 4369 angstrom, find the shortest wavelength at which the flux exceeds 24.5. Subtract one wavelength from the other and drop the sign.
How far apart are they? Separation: 48 angstrom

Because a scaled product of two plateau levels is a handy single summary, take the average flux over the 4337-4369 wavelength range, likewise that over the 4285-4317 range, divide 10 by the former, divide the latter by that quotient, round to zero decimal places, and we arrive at 45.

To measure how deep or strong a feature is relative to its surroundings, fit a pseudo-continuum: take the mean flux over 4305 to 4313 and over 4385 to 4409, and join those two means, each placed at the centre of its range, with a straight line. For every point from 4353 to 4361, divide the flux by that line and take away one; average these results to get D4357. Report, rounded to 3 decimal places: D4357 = 0.164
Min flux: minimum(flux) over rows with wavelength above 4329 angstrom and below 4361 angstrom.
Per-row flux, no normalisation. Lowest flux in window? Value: 21.4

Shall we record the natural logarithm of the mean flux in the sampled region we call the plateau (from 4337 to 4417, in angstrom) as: 3.18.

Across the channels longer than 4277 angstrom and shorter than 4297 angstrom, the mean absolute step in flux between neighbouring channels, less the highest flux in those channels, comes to -20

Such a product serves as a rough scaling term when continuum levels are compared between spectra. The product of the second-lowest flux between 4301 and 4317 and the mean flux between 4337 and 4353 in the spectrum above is 369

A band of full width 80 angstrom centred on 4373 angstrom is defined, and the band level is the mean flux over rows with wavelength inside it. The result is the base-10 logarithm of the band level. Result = 1.38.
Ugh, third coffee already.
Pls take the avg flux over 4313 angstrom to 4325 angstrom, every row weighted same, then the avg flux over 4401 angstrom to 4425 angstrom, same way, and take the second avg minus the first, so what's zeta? 1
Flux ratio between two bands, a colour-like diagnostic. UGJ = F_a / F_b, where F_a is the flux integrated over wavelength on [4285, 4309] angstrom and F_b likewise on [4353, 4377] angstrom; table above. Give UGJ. 0.74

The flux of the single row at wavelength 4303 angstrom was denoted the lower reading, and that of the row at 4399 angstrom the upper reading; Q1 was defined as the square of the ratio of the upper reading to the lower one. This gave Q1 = 2.84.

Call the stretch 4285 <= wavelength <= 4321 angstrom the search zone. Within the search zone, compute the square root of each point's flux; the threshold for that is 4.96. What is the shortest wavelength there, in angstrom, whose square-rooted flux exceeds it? 4319 angstrom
